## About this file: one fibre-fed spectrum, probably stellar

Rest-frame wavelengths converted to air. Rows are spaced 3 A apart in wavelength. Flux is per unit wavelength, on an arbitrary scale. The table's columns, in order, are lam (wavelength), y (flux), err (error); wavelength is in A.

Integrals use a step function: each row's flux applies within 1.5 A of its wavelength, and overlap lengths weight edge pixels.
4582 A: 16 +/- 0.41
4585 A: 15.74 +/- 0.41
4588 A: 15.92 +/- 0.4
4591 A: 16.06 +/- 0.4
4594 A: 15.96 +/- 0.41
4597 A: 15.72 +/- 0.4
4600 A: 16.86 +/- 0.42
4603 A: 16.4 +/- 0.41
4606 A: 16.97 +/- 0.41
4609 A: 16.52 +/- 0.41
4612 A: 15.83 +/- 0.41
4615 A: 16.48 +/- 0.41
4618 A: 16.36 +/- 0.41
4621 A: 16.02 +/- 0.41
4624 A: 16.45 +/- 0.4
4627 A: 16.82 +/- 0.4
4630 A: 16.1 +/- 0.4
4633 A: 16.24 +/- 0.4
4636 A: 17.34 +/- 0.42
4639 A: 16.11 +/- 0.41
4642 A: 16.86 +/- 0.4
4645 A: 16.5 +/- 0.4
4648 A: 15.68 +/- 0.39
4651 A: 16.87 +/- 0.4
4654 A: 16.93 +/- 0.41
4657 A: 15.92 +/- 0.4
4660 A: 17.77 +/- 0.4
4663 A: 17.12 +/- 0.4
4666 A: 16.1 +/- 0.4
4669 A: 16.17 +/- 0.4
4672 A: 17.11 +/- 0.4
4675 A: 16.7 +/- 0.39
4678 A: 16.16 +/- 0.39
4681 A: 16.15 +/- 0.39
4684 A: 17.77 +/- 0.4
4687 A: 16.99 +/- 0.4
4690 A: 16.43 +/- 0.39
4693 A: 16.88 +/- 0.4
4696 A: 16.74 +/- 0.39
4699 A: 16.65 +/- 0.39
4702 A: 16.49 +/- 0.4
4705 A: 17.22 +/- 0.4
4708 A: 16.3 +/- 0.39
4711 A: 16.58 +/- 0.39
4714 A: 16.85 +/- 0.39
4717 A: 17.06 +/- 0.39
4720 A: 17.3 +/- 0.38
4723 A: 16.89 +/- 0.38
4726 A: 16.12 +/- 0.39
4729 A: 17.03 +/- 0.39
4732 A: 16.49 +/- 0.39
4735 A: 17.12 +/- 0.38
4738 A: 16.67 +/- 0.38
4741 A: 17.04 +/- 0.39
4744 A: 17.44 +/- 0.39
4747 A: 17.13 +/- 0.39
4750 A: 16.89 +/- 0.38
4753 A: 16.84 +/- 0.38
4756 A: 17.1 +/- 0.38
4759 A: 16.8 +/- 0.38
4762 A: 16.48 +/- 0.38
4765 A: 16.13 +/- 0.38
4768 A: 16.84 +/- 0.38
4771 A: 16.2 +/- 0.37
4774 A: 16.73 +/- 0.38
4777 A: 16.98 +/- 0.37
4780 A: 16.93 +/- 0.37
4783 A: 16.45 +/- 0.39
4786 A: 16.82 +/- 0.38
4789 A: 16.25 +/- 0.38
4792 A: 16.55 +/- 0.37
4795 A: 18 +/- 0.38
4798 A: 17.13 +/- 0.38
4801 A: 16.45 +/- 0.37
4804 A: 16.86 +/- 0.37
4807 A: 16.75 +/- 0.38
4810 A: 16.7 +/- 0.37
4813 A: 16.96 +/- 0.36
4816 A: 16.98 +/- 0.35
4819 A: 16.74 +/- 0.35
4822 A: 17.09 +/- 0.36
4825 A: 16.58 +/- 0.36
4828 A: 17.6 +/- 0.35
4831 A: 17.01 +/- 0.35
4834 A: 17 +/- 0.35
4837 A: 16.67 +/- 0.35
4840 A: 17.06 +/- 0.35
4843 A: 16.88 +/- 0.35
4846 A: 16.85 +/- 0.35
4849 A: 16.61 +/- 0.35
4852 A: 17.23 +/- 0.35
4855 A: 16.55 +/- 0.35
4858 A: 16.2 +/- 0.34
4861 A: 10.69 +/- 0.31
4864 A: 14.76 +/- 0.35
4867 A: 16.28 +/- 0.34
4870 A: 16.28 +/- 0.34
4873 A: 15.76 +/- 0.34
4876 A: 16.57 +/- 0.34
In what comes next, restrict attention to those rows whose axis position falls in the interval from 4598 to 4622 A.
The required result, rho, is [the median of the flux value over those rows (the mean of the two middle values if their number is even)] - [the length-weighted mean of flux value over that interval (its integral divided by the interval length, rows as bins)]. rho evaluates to 0.02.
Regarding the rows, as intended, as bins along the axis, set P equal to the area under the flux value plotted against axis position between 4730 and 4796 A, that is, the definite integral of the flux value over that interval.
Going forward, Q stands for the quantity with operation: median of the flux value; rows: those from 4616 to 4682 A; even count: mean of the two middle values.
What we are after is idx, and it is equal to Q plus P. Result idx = 1126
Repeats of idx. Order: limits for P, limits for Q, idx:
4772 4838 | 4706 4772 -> 1130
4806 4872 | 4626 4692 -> 1101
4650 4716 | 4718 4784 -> 1121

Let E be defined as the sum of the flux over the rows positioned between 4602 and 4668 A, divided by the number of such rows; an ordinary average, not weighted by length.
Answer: 16.5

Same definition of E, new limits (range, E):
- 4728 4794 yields 16.8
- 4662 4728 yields 16.7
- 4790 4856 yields 16.9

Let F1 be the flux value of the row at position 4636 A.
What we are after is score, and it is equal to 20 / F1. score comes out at 1.15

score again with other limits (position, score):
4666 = 1.24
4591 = 1.25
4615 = 1.21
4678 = 1.24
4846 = 1.19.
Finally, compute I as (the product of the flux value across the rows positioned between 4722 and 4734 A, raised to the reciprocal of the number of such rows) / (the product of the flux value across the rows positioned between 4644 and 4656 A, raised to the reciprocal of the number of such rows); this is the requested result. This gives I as 1.01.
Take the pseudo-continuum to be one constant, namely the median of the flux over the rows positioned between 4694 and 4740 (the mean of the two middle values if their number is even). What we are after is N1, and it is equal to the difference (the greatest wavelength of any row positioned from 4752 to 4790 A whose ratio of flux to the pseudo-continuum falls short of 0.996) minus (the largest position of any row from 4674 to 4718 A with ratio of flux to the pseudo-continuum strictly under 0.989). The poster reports 81 A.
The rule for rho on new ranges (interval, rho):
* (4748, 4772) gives 0.14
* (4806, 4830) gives -0.08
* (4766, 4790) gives 0.13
